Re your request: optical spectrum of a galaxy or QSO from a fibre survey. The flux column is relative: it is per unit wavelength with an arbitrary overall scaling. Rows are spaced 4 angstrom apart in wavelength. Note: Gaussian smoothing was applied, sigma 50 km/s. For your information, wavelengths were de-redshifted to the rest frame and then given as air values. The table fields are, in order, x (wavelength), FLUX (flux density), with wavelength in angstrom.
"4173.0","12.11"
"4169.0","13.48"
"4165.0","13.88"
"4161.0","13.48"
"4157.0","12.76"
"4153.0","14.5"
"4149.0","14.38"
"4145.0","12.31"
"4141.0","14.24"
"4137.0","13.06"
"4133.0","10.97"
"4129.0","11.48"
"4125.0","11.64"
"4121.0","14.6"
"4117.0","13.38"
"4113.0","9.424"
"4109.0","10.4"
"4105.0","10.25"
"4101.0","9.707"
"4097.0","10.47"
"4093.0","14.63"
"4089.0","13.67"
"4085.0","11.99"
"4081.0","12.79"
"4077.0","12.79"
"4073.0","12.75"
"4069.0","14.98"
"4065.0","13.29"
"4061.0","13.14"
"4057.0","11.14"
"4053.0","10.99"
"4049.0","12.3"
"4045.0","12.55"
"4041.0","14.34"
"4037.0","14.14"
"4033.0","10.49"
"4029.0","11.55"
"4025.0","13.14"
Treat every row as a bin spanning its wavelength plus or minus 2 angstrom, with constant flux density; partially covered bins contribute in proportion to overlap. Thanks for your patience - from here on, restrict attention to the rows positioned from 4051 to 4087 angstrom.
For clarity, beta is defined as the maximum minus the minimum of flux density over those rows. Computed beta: 4.0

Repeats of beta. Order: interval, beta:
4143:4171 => 2.2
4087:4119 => 5.2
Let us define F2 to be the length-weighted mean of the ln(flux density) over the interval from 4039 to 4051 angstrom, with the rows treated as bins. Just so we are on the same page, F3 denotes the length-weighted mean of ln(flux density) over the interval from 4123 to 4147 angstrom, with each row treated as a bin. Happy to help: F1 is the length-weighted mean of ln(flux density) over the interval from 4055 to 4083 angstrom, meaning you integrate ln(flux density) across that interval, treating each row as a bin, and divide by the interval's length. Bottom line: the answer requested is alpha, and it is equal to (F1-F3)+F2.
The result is 2.62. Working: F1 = 2.56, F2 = 2.57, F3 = 2.50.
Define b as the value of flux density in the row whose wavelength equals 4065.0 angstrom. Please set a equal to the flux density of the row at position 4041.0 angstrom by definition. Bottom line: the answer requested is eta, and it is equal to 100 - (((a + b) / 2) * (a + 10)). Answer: -236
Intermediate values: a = 14.34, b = 13.29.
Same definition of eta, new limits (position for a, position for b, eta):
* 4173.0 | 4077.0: -175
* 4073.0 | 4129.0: -176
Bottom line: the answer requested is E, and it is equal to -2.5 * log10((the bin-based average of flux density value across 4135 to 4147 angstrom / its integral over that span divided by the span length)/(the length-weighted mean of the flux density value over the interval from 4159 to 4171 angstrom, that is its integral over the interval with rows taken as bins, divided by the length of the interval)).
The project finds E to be 0.03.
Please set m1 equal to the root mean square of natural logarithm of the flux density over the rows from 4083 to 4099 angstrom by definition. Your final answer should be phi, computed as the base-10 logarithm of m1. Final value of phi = 0.404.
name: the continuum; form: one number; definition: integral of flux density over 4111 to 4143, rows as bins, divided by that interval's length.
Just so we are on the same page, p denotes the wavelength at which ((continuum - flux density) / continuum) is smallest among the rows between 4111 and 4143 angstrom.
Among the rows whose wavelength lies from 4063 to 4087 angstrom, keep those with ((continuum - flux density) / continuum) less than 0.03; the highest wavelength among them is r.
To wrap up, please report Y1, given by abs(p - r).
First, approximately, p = 4121.0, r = 4085.0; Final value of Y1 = 36 angstrom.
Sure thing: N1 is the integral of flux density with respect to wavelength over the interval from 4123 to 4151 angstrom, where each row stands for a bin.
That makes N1 352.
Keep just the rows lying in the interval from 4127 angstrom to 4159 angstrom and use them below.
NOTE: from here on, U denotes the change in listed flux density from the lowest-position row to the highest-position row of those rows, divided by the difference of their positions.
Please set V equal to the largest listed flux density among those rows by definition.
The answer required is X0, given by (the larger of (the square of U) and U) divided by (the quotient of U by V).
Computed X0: 14.5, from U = 0.05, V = 14.5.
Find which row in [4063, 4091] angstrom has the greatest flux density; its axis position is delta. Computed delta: 4069.0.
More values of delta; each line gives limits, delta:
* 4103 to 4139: 4121.0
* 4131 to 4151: 4149.0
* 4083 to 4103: 4093.0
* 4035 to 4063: 4041.0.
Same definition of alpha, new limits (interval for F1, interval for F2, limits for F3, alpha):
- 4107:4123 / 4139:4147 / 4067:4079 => 2.45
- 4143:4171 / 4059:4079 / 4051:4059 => 2.79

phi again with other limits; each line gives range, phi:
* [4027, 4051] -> 0.403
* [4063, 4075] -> 0.417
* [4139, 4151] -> 0.417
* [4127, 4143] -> 0.401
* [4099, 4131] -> 0.384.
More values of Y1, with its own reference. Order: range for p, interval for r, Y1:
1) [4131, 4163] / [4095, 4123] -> 32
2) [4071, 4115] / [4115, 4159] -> 64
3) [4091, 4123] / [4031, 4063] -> 32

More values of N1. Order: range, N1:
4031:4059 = 344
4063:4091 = 369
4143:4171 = 379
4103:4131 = 325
